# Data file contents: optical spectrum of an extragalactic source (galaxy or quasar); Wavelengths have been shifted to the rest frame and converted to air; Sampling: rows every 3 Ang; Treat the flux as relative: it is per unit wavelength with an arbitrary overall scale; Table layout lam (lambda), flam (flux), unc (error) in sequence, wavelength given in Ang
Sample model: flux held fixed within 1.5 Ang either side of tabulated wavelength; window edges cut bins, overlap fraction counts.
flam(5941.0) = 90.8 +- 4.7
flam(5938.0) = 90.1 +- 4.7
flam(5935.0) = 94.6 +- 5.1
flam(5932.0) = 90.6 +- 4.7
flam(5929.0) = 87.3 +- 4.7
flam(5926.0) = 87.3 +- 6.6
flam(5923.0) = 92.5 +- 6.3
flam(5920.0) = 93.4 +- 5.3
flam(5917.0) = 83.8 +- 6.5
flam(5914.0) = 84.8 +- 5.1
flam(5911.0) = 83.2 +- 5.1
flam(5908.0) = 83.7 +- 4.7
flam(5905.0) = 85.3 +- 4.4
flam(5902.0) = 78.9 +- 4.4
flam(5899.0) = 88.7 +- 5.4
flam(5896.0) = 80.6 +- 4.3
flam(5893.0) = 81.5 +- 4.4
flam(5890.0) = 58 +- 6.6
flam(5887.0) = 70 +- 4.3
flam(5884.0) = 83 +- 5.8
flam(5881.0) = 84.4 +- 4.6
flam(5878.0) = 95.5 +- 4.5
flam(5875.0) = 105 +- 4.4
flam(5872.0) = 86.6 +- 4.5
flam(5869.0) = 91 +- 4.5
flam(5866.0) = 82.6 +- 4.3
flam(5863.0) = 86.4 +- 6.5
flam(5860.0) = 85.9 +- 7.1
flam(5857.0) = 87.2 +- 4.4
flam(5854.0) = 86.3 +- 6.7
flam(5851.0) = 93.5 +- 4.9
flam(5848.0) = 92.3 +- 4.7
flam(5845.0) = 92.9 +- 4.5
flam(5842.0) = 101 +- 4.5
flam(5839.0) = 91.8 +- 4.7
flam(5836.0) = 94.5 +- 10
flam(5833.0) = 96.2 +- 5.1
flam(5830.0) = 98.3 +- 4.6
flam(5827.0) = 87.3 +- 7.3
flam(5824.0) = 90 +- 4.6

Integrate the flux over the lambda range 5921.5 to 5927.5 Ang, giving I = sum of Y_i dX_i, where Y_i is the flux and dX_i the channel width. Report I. 539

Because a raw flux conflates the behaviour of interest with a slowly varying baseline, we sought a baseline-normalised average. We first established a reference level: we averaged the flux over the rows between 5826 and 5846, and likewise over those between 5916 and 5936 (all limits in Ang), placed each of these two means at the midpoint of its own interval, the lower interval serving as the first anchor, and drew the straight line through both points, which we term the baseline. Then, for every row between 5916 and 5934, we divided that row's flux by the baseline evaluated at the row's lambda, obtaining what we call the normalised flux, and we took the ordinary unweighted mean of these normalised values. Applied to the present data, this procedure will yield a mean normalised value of 0.99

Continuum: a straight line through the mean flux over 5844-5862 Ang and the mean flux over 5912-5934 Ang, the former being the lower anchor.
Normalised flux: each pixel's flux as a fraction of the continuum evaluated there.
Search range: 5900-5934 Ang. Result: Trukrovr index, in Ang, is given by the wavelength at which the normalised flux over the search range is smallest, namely 5902.0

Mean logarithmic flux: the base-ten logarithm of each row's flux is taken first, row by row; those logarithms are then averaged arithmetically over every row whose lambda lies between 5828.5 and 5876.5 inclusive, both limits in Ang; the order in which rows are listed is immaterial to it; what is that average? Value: 1.96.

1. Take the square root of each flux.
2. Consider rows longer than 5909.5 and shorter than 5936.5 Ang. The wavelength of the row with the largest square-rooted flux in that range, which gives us 5935.0 Ang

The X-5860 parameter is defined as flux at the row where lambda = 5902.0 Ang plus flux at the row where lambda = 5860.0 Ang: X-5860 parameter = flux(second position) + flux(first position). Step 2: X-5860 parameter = 165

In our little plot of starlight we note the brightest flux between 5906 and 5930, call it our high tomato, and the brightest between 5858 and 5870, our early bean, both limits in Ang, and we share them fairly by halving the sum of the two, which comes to 92.2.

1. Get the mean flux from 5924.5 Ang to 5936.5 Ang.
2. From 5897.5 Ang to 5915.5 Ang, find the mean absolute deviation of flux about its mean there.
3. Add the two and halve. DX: 46.1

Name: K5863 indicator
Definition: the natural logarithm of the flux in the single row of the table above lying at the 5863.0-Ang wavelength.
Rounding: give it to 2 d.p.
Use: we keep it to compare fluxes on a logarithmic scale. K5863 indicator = 4.46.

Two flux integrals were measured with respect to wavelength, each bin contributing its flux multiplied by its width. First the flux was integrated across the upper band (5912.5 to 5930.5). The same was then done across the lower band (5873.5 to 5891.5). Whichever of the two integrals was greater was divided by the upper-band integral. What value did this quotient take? 1.00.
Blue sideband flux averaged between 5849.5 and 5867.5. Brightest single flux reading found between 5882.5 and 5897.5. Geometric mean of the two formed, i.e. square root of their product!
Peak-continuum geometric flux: 85.0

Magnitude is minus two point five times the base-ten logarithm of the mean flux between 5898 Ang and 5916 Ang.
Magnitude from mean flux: -4.81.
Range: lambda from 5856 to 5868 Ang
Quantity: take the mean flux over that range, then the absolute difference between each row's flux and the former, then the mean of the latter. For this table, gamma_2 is 1.5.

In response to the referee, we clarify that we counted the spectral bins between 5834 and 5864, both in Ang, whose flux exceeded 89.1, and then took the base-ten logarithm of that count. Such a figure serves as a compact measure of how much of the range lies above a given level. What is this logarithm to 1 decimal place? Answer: 0.8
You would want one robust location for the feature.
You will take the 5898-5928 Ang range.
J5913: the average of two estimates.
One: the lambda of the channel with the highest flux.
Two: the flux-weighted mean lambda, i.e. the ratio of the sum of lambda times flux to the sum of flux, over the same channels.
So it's 5916.4 Ang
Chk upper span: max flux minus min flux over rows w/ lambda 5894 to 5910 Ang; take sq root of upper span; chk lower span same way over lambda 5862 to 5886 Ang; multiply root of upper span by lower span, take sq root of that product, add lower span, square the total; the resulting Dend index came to 947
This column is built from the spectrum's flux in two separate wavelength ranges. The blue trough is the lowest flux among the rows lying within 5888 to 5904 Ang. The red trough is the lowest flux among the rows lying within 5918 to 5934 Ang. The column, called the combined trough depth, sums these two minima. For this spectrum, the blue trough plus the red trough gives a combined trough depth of 145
